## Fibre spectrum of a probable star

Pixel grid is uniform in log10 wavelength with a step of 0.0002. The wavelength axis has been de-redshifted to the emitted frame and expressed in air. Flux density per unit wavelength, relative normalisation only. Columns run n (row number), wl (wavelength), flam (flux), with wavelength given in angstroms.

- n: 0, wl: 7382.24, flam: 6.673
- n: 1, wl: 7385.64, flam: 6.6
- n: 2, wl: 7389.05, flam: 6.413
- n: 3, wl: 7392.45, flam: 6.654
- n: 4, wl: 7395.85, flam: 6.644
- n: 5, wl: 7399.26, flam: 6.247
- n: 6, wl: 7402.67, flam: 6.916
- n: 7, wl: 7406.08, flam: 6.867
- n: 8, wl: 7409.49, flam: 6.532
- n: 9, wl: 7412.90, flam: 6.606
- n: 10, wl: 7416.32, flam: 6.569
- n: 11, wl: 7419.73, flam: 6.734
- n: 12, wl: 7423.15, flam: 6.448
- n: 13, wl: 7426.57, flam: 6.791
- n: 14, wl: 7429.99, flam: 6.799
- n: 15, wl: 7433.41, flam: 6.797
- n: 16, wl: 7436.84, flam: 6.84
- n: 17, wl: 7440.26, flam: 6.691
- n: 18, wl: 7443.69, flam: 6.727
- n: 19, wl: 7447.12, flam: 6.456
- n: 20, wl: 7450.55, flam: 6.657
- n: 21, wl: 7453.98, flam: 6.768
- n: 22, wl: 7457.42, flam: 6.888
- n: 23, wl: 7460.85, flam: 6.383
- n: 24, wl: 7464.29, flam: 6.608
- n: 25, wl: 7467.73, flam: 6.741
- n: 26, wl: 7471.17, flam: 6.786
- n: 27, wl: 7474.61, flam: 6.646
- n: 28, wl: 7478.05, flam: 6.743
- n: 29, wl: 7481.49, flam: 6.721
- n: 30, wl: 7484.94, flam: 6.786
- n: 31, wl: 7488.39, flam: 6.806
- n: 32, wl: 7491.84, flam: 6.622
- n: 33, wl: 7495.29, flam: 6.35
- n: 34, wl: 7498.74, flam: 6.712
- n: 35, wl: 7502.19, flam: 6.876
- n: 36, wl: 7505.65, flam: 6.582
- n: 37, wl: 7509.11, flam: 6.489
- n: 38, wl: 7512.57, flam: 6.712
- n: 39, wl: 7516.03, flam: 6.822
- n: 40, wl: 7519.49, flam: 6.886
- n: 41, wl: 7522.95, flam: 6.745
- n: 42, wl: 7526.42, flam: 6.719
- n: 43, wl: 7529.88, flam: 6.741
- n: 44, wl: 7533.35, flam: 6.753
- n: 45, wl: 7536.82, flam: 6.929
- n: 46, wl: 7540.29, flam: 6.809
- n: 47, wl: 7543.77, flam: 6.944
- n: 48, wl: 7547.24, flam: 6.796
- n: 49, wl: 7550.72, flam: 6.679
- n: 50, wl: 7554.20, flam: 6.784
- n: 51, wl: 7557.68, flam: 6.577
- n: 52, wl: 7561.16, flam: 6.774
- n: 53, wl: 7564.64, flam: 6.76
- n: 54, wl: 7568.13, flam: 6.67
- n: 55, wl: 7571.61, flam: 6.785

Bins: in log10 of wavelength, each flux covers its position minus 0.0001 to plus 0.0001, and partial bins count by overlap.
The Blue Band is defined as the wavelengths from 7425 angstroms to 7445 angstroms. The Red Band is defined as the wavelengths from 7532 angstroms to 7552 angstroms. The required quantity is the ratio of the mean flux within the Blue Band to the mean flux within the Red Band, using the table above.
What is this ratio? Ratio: 0.99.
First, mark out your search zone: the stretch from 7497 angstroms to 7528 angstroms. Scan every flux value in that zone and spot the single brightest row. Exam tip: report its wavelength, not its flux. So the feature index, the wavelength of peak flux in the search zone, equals 7519.49 angstroms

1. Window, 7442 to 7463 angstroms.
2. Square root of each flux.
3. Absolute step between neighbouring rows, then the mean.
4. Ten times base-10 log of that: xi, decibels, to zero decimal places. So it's -13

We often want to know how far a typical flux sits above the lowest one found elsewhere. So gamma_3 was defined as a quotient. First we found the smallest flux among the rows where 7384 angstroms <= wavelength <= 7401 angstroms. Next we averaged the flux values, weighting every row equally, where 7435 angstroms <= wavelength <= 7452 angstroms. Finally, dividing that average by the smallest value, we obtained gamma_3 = 1.07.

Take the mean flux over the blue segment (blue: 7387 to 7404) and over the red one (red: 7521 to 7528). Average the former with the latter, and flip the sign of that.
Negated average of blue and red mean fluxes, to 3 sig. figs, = -6.65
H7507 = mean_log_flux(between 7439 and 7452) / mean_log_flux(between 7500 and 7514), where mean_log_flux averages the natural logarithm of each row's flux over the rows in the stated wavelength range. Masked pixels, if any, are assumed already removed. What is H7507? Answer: 1.00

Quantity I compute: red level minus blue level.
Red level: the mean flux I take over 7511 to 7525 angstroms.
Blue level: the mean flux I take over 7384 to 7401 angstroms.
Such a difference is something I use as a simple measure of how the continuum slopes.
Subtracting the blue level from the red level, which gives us 0.28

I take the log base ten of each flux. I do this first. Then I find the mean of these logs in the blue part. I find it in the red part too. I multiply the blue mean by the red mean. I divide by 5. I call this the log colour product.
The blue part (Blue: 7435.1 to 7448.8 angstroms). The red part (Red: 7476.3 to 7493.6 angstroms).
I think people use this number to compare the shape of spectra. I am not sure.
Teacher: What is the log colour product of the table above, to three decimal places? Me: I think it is 0.137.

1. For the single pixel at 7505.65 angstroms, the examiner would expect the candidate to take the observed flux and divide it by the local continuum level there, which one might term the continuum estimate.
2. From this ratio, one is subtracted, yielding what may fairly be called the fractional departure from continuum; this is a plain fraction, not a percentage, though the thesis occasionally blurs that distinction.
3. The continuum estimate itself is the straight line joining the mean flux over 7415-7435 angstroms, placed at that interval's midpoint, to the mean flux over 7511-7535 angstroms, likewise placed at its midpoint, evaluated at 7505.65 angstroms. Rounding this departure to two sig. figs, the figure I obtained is -0.026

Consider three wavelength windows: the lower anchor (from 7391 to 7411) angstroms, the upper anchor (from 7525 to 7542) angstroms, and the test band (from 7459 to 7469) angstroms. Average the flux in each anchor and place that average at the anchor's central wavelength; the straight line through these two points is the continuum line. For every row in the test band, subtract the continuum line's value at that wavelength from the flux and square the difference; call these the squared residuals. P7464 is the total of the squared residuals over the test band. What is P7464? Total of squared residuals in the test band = 0.12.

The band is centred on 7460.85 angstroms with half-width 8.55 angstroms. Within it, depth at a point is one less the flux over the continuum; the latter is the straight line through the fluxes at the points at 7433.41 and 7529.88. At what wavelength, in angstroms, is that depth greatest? 7460.85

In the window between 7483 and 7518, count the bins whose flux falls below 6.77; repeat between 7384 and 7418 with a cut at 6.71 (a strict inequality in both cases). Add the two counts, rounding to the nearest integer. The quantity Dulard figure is 14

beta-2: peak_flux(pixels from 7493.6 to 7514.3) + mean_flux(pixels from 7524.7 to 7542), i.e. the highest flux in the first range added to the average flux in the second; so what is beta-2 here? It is 13.7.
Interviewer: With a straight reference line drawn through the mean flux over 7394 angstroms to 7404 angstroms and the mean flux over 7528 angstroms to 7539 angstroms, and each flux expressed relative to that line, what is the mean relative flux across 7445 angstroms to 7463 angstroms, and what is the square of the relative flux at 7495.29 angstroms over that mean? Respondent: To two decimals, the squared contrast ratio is 0.90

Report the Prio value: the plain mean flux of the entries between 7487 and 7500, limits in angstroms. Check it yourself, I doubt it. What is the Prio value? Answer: 6.62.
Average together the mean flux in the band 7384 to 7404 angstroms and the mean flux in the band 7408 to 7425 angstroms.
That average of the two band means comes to 6.58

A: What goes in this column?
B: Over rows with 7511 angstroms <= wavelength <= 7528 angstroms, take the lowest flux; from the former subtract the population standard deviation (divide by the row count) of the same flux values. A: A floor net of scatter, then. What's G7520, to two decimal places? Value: 6.64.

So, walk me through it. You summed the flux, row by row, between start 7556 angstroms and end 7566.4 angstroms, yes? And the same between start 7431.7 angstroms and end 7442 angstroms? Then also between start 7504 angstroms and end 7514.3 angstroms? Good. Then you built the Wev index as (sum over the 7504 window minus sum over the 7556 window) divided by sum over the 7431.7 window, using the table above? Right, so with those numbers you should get -0.016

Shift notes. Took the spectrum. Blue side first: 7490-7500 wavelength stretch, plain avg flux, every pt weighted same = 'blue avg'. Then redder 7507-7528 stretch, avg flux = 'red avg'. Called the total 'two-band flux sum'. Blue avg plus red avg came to 13.3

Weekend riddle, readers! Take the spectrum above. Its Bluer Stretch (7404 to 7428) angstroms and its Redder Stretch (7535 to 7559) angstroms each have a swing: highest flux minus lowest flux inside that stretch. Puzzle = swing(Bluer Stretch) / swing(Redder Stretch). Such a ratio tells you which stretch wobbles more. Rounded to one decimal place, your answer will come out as 1.1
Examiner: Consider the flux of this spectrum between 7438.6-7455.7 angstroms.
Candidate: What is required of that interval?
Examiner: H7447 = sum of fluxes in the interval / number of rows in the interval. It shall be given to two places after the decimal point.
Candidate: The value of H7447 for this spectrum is 6.66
